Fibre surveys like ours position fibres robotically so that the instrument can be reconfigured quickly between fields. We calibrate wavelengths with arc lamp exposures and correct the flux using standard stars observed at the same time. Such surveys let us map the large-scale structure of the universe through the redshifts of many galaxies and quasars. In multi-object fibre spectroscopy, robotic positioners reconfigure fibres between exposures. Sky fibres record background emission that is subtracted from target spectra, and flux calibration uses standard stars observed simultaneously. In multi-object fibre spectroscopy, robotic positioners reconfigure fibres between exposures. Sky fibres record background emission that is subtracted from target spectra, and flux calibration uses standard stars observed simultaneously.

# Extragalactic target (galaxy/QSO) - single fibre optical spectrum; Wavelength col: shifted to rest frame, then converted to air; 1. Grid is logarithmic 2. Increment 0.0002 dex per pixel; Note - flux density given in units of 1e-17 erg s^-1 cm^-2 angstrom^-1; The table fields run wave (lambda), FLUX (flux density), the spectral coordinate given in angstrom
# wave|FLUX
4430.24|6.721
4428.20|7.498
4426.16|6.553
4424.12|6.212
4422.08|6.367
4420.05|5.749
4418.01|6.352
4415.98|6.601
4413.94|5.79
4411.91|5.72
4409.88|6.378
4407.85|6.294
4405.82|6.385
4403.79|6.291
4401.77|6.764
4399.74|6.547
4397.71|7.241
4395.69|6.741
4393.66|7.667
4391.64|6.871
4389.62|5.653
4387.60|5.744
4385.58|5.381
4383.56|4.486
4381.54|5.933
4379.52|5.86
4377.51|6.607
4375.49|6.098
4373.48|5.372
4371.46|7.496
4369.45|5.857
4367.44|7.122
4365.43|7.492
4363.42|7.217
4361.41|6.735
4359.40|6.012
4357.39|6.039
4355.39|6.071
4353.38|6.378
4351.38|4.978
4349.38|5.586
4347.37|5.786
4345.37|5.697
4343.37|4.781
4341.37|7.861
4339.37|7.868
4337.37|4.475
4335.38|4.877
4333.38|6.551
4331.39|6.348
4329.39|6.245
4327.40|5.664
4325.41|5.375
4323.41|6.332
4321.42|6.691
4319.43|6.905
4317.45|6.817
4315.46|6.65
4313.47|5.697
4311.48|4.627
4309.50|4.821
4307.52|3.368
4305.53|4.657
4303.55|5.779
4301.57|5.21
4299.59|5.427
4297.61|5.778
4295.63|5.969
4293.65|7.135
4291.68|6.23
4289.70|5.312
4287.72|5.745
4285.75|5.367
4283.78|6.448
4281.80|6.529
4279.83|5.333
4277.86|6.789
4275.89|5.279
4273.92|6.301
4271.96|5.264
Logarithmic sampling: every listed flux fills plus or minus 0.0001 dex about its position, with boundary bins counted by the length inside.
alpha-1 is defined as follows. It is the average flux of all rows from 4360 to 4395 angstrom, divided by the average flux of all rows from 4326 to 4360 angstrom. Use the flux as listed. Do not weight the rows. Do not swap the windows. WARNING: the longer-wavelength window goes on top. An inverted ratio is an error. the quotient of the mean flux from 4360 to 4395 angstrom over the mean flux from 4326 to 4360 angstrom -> 1.06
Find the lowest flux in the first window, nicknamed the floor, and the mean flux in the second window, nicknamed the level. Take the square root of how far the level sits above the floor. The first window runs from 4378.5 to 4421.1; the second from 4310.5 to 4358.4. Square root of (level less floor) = 1.235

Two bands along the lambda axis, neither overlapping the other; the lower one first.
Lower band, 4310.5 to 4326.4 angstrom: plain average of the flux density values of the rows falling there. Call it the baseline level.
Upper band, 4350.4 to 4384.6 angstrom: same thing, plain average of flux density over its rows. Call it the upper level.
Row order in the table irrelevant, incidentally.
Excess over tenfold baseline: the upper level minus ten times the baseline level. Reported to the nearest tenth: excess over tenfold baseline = -55.1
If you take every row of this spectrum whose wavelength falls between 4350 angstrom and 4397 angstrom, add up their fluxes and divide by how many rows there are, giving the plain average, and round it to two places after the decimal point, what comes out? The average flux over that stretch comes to 6.25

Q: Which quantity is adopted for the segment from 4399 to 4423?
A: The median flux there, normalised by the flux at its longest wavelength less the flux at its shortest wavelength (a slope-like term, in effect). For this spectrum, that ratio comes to -35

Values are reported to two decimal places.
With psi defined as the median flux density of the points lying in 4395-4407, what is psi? 6.64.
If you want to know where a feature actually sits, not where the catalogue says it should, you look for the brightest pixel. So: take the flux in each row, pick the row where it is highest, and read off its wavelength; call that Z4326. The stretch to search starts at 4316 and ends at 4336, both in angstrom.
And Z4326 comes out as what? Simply 4319.43 angstrom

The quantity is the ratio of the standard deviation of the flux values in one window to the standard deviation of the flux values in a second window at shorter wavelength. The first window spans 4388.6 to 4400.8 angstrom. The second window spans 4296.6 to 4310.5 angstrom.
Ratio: 0.8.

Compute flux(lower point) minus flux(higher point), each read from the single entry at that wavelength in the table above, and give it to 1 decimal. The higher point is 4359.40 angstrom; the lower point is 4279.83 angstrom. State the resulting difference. -0.7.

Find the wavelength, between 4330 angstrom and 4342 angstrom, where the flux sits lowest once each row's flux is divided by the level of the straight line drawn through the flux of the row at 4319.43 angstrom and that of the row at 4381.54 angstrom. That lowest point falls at 4337.37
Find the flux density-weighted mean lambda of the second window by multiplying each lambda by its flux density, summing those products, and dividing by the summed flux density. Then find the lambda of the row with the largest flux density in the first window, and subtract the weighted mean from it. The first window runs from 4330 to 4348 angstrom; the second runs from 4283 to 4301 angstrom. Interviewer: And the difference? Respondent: 47.7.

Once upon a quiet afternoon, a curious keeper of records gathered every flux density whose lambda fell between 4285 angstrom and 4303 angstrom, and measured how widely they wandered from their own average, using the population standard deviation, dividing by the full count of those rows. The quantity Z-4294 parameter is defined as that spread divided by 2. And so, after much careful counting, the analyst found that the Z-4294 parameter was 0.28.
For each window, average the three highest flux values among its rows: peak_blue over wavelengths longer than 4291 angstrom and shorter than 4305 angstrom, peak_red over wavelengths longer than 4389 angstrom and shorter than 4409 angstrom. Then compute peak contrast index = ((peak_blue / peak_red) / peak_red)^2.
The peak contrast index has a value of 0.015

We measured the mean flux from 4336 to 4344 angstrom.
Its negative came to -6.25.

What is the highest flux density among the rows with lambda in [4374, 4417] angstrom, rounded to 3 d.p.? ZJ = 7.667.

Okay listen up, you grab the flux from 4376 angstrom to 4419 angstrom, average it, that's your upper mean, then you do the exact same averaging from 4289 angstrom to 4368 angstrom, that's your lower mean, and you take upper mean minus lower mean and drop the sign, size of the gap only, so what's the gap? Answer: 0.29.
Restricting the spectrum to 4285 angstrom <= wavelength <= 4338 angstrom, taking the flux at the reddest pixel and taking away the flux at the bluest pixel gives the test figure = -0.9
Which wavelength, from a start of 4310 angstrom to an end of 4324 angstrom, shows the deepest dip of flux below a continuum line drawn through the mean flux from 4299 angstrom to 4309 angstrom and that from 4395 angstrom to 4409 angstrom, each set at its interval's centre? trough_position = 4311.48 angstrom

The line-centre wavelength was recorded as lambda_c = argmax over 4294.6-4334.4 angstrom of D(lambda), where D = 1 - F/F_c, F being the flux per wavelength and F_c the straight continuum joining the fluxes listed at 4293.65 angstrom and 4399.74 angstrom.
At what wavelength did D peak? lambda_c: 4307.52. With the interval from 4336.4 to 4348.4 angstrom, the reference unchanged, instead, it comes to 4337.37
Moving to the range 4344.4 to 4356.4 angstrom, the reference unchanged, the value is 4351.38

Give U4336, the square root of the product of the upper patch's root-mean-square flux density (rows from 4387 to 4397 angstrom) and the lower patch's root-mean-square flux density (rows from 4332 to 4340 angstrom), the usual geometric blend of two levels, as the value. 6.33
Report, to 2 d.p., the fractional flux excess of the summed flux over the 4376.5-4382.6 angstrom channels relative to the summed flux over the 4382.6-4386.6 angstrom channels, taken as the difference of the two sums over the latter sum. 0.86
